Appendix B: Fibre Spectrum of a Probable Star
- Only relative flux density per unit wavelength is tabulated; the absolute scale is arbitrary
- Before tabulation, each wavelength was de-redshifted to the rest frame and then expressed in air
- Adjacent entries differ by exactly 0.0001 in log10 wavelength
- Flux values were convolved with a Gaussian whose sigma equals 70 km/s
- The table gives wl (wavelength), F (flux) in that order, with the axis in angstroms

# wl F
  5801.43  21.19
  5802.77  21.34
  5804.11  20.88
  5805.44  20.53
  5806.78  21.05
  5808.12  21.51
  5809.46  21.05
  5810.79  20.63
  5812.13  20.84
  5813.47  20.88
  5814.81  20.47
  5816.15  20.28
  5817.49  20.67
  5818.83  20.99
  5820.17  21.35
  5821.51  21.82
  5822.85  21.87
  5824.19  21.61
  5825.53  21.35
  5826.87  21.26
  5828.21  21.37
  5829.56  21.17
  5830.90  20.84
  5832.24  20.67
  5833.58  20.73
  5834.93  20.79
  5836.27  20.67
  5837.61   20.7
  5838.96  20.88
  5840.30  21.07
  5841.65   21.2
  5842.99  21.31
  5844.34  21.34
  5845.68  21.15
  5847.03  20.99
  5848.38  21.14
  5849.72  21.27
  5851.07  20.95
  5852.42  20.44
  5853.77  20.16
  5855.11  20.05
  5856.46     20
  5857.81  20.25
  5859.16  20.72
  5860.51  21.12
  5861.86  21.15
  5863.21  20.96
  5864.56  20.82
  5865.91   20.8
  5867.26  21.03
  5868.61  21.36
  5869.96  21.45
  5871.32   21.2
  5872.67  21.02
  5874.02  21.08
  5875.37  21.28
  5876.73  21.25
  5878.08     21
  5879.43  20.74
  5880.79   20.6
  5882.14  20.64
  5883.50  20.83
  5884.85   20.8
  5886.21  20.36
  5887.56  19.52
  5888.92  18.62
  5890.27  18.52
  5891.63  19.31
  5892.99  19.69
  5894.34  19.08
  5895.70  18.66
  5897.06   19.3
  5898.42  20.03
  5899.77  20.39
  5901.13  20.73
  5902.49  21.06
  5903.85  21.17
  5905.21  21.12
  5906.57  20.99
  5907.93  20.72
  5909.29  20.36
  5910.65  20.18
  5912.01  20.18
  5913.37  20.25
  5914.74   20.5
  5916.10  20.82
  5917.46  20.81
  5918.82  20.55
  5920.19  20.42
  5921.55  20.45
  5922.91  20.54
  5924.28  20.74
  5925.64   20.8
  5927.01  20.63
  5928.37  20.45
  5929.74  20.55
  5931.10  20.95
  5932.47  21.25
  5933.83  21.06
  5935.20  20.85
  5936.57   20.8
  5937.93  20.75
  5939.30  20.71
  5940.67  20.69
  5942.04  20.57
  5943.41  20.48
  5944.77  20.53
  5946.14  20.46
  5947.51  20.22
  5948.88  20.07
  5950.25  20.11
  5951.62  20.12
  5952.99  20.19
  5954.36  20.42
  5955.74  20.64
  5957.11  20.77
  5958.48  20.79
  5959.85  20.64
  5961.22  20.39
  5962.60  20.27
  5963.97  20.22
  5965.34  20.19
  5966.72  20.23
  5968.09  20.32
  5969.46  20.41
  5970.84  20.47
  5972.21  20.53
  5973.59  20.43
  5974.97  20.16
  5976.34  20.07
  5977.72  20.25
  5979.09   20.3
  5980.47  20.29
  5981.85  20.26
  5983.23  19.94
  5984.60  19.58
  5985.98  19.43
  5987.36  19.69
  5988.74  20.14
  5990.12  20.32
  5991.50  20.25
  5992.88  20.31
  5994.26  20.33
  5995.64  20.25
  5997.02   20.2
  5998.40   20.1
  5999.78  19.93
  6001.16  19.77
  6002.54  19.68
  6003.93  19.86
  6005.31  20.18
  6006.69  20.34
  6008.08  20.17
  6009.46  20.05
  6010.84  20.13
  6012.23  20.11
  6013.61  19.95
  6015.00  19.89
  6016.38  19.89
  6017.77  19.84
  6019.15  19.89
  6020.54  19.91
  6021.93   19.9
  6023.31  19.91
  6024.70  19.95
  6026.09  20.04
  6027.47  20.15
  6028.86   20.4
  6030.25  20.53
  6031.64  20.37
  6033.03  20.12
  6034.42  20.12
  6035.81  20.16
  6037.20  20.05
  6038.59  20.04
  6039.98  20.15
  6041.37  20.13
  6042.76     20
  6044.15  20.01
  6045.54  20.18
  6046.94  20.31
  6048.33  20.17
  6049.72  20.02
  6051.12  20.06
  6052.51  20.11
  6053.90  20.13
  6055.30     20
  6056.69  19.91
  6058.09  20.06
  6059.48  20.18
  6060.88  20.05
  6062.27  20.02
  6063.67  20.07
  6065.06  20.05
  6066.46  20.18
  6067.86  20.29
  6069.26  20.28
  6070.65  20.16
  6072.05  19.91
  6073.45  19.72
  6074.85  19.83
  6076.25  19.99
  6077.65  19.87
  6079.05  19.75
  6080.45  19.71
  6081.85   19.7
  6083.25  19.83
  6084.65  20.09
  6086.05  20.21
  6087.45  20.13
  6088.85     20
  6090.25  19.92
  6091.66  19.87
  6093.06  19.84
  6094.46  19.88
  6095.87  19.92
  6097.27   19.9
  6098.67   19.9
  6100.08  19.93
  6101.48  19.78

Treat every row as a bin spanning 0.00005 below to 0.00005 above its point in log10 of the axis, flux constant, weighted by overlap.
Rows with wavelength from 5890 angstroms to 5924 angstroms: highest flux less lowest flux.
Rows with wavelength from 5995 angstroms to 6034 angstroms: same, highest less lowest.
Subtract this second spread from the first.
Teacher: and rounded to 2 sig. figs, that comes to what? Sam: 1.8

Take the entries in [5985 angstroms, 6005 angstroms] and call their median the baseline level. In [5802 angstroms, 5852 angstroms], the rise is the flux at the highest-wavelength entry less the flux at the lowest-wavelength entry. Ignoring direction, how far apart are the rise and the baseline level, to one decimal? 20.5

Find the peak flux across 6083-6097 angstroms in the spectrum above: 20.21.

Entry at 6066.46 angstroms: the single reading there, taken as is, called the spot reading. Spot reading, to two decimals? 20.18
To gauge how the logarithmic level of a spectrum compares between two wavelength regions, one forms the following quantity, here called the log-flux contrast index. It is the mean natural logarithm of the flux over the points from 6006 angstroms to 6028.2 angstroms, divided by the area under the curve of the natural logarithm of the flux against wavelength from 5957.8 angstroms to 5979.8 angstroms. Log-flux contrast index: 0.0452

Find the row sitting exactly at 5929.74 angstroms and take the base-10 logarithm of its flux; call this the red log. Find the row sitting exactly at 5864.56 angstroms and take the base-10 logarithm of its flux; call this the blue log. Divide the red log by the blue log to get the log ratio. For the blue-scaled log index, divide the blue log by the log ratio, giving 1.32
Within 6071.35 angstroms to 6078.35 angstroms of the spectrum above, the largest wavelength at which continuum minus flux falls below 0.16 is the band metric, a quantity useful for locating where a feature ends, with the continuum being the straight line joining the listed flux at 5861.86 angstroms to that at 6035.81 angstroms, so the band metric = 6077.65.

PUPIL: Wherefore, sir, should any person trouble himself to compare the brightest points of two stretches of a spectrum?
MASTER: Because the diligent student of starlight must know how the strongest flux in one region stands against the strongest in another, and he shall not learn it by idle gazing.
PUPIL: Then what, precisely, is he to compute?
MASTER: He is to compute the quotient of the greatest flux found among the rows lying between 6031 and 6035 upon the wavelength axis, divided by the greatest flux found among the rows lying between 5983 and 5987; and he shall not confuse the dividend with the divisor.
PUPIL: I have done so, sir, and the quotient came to 1.02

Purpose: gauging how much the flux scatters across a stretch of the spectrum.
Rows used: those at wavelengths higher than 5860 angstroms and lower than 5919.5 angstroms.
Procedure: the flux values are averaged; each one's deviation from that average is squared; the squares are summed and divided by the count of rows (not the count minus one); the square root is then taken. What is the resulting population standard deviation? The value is 0.76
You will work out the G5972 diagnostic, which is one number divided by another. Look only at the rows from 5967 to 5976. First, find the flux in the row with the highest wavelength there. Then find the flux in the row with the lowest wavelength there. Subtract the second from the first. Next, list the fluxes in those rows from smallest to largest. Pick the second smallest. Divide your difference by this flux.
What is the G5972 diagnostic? -0.0079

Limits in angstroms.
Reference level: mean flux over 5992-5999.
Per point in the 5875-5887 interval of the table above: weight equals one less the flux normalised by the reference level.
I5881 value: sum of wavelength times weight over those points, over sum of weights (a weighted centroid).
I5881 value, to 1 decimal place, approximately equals 5879.4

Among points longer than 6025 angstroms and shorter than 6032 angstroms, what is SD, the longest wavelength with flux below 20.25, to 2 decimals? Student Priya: 6027.47 angstroms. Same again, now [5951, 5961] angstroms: 5952.99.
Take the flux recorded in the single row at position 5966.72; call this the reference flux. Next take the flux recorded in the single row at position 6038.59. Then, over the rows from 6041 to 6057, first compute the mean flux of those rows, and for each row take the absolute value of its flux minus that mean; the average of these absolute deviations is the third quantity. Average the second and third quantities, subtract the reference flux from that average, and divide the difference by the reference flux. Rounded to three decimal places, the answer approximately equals -0.503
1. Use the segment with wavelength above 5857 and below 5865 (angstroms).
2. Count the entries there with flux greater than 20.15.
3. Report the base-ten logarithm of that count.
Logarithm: 0.78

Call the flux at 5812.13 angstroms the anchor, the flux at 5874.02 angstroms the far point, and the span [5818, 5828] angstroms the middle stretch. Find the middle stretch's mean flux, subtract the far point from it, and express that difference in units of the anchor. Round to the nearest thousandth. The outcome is 0.018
